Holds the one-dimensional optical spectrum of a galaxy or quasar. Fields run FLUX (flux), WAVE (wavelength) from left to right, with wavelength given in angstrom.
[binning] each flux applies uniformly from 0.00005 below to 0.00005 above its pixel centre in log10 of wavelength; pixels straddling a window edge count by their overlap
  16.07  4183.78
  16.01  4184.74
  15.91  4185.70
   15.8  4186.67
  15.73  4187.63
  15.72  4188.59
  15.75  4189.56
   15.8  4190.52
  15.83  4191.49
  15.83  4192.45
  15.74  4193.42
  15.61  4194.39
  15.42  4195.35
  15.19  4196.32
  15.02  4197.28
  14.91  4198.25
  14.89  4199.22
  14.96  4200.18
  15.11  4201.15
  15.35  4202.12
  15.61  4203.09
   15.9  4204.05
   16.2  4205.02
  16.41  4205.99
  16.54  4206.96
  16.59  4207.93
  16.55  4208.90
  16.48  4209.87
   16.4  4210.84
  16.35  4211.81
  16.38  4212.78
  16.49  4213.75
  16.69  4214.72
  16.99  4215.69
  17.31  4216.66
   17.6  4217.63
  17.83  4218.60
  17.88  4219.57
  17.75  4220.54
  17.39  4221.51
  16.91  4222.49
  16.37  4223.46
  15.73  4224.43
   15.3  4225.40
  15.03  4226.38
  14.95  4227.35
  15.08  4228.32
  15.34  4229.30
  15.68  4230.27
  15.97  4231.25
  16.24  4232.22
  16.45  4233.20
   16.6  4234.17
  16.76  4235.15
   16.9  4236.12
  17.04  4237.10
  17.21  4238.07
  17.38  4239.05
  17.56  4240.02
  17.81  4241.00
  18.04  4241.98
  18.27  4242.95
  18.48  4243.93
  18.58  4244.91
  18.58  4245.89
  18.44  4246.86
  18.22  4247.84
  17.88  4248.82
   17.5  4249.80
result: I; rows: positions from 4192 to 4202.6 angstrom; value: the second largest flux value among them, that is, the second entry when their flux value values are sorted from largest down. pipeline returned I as 15.74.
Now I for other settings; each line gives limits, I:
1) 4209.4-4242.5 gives 17.88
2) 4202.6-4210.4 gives 16.55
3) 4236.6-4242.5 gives 17.81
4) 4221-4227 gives 16.91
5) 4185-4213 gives 16.55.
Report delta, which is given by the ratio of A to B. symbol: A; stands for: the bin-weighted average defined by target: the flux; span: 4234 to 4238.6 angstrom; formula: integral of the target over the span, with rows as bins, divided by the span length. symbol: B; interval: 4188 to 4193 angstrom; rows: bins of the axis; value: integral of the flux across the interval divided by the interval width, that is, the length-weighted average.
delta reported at 1.07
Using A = 16.9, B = 15.8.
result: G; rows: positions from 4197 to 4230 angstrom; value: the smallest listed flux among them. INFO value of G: 14.89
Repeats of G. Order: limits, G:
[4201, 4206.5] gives 15.11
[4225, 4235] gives 14.95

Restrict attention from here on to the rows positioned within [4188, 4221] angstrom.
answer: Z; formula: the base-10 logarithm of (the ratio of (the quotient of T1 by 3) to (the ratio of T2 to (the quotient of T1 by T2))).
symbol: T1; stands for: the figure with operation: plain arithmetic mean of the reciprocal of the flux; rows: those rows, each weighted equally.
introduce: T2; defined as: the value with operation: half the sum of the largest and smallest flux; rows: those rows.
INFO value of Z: -5.32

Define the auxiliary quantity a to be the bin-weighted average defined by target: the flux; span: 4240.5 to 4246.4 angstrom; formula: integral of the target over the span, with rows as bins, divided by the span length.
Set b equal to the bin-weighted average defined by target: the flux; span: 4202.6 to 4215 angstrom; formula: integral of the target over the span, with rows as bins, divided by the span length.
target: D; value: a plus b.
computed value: 34.6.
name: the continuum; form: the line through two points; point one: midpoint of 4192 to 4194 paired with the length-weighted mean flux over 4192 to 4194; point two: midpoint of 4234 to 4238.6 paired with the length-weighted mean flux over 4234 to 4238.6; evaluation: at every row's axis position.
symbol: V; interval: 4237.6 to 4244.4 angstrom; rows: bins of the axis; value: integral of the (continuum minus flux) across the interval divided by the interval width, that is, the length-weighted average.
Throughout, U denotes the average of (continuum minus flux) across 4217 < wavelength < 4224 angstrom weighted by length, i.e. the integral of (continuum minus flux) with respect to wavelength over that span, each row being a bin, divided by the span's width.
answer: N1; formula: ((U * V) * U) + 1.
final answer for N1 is 0.375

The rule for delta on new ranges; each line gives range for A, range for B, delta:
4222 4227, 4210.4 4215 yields 0.96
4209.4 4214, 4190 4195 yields 1.04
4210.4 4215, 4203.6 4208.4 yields 1.01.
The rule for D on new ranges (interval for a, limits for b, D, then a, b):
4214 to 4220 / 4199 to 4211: 33.3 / 17.4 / 15.9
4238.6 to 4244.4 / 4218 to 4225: 35.1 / 17.9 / 17.1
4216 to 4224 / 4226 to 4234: 33.0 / 17.4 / 15.6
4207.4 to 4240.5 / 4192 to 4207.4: 32.1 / 16.6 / 15.5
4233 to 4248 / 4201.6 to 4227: 34.2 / 17.7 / 16.5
